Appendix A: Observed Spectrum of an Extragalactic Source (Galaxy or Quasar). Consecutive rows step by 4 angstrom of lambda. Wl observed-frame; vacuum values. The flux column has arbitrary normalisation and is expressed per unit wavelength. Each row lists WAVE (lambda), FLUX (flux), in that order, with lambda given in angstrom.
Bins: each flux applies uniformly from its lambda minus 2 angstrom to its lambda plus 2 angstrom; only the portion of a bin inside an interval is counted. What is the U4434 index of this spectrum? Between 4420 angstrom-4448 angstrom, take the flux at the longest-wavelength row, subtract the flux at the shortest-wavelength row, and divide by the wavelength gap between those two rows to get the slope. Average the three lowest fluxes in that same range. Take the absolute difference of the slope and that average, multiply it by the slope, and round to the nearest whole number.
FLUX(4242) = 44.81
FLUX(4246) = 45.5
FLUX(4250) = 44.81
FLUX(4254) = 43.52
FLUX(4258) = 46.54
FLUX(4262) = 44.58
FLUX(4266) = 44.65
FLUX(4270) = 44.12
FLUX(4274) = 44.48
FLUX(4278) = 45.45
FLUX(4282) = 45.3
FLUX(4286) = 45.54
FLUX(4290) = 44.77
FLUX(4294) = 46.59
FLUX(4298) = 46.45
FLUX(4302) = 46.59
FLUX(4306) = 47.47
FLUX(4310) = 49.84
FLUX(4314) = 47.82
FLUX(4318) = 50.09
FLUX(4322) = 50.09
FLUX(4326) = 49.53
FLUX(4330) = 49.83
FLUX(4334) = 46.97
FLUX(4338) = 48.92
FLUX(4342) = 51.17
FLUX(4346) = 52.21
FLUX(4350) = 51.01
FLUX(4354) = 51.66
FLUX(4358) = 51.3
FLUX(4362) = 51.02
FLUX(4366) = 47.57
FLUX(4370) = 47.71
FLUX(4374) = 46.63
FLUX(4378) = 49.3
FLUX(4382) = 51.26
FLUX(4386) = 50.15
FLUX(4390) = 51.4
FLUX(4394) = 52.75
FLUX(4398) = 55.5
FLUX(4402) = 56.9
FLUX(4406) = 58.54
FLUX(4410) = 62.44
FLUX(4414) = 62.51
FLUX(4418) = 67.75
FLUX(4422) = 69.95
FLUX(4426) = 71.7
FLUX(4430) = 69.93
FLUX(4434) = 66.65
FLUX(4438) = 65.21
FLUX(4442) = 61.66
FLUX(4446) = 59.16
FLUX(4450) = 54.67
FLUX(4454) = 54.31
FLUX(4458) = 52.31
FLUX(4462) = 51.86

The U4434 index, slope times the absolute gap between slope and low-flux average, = -28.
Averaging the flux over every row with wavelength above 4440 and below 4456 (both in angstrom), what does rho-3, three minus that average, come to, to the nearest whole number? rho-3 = -54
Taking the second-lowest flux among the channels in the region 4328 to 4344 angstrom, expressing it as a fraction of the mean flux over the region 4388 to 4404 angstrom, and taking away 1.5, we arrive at -0.596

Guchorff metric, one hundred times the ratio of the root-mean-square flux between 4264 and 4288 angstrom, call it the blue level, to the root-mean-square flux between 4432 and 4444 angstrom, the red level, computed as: 70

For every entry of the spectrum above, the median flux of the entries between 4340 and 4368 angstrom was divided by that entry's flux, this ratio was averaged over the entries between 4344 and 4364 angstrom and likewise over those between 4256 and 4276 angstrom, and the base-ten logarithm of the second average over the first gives 0.06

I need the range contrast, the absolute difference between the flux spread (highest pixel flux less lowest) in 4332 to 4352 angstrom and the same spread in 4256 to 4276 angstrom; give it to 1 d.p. 2.8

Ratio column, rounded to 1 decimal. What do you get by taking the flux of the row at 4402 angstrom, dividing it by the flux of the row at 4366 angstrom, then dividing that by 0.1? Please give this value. 12.0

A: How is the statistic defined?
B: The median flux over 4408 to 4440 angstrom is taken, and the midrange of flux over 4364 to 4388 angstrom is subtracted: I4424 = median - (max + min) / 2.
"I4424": 18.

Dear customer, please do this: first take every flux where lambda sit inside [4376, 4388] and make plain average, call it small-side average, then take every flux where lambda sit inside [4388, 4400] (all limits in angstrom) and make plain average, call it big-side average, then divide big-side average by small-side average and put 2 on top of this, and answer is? 3.06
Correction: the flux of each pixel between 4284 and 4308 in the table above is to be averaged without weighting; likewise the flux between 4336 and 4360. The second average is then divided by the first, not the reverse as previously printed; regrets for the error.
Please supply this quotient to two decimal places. 1.10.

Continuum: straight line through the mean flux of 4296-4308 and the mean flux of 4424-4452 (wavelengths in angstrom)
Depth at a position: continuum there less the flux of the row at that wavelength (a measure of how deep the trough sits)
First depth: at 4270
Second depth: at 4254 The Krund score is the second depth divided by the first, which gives 2.1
